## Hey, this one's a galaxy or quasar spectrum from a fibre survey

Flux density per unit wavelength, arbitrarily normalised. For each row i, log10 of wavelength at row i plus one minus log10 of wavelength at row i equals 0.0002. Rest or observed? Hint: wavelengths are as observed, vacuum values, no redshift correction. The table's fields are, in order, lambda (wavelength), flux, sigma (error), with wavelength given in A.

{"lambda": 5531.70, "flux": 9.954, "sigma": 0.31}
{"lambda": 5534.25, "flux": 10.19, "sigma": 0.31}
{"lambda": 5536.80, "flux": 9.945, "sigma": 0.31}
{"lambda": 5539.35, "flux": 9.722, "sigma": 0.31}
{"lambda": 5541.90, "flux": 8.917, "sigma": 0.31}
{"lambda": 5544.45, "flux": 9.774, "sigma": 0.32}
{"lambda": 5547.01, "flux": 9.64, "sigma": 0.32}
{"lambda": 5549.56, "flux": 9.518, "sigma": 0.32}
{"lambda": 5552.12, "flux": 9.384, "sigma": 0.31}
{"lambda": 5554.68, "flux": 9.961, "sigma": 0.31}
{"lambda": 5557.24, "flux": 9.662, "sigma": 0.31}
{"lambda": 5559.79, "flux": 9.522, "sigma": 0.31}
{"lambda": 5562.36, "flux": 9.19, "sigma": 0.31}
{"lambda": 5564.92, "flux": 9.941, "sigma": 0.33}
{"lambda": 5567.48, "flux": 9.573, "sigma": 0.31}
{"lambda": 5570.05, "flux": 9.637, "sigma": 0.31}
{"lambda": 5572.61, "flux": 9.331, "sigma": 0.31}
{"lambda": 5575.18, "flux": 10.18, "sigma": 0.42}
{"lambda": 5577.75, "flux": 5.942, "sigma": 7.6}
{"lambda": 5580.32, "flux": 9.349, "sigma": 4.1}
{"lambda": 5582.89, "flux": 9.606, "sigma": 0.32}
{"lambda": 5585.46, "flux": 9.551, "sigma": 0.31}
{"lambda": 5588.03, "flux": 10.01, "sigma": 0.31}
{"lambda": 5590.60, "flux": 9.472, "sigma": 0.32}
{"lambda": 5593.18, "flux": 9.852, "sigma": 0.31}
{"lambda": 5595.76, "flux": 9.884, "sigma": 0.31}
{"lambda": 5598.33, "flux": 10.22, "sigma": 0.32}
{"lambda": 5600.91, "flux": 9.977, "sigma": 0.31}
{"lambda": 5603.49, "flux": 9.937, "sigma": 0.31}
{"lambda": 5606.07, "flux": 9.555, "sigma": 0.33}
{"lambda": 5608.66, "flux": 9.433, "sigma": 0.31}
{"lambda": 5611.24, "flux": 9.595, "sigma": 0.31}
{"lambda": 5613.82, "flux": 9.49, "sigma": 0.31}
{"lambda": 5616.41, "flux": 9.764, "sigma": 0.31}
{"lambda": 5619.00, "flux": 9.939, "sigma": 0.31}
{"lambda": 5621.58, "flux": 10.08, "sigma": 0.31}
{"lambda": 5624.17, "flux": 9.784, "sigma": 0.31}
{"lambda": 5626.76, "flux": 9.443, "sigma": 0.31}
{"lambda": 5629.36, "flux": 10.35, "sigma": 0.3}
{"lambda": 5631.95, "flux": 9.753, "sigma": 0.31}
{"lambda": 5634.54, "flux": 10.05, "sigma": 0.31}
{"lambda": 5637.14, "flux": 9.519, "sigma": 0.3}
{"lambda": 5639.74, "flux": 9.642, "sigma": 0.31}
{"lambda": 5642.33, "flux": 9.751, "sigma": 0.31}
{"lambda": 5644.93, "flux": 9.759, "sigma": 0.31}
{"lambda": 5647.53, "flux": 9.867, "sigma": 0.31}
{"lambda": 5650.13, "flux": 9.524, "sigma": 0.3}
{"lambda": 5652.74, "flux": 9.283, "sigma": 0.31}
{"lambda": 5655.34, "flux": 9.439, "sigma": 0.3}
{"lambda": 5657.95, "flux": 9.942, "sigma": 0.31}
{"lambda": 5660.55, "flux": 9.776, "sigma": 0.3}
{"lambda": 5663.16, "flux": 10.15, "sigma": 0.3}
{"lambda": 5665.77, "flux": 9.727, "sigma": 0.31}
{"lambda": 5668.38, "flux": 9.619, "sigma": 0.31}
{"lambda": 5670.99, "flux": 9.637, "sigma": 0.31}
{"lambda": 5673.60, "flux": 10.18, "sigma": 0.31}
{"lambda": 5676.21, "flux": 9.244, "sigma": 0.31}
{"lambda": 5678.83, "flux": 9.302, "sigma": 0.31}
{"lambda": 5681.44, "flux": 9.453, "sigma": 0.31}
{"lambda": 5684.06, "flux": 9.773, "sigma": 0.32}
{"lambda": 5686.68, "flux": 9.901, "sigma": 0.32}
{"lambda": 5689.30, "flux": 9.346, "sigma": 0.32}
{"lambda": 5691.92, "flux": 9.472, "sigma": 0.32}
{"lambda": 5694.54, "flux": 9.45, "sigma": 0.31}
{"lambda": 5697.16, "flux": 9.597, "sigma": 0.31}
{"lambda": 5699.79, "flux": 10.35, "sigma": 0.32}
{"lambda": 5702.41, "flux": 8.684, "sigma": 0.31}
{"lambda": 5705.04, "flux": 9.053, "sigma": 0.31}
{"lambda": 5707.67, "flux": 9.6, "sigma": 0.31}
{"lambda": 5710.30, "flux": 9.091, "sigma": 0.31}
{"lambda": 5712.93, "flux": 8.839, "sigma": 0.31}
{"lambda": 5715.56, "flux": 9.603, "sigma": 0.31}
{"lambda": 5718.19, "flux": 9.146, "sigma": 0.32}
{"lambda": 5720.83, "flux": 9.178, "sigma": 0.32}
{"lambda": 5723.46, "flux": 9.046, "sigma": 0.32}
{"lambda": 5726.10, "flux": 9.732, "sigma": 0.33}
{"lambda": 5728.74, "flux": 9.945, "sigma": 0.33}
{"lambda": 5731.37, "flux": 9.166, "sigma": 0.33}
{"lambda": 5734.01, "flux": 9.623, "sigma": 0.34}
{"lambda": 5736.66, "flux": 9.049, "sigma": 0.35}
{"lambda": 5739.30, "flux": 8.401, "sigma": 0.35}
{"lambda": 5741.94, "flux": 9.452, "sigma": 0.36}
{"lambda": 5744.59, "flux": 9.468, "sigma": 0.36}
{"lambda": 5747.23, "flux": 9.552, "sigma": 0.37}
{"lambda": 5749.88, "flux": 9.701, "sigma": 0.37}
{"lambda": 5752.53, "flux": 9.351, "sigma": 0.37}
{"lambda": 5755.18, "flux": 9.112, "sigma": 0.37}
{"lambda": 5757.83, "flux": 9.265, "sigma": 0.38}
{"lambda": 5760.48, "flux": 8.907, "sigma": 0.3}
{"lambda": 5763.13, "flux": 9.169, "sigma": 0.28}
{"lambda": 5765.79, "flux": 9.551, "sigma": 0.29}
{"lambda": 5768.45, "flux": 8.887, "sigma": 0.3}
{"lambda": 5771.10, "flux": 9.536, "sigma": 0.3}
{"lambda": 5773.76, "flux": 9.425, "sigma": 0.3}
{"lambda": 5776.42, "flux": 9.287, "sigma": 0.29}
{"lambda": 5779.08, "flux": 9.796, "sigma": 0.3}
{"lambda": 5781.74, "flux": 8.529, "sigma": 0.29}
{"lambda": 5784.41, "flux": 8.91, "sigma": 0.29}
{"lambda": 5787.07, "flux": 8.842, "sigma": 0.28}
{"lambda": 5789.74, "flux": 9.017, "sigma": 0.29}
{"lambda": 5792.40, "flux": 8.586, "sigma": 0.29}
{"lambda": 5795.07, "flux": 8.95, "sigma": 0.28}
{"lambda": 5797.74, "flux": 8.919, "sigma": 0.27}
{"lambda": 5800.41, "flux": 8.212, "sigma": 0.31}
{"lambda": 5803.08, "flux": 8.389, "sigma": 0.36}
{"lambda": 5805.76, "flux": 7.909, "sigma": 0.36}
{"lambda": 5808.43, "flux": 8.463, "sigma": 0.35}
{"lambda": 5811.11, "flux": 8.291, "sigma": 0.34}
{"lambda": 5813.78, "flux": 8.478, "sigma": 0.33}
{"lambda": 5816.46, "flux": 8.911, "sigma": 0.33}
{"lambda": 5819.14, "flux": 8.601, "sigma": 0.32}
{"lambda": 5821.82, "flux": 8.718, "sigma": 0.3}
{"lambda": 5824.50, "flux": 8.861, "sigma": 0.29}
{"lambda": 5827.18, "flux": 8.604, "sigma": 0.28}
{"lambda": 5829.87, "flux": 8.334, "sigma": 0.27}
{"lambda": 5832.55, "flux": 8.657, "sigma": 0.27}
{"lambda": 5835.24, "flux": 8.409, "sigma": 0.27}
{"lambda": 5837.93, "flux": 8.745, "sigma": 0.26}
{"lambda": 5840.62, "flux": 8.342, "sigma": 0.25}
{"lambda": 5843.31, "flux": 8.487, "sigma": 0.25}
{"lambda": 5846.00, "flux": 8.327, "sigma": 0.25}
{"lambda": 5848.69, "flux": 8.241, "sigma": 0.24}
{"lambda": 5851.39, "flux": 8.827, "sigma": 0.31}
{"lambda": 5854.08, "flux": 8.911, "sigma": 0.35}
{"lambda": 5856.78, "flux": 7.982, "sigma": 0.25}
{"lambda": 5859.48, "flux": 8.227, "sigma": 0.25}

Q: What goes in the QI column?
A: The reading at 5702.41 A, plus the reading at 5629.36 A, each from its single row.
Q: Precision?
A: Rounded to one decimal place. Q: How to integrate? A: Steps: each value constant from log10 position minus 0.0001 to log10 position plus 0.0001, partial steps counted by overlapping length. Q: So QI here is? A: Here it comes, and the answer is 19.0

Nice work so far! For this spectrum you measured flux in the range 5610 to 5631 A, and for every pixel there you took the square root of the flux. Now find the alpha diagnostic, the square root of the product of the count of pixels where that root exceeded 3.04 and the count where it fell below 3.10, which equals 4.9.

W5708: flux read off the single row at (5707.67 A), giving 9.6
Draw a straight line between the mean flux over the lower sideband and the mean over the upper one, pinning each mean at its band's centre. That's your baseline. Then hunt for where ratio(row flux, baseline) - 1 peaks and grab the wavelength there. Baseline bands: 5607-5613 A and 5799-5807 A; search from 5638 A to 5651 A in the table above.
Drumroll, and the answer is 5647.53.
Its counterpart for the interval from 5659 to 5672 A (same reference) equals 5663.16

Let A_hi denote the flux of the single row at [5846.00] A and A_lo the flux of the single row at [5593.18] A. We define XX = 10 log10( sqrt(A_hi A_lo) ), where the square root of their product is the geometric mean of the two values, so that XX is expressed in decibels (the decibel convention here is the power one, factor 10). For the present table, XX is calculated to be 9.57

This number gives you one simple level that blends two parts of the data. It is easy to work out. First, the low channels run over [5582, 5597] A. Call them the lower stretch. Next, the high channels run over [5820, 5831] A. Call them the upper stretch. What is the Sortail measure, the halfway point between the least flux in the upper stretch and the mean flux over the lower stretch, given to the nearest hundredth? 9.03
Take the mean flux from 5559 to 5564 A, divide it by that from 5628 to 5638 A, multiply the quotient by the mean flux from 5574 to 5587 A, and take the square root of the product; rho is 2.9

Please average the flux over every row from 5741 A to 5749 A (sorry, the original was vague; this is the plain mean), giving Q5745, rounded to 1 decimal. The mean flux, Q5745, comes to 9.5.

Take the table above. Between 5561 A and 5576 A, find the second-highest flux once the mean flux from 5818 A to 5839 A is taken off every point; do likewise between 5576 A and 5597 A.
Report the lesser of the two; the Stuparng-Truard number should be 1.3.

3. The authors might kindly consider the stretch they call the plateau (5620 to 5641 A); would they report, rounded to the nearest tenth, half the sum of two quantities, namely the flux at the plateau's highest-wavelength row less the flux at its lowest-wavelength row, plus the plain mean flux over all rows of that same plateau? 4.7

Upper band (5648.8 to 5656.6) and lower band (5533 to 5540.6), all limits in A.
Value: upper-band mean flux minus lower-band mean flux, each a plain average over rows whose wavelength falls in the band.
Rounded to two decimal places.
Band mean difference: -0.54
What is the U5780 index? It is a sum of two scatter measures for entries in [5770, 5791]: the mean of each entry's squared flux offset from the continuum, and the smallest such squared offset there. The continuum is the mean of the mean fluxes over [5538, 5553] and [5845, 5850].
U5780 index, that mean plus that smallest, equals 0.23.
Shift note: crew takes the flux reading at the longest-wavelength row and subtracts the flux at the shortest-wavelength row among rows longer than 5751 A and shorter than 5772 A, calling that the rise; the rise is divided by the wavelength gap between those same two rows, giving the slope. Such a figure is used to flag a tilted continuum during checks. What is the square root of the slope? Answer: 0.10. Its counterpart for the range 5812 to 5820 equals 0.15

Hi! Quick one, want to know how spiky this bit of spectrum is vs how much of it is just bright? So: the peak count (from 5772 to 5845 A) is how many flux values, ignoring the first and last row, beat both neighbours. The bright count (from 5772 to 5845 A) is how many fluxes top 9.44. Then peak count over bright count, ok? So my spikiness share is 10.0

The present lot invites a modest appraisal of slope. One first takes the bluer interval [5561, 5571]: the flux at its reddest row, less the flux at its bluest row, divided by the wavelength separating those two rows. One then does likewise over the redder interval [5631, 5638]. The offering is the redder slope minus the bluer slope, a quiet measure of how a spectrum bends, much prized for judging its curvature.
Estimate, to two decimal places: -0.10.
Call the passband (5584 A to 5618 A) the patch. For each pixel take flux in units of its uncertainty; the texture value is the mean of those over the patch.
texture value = 31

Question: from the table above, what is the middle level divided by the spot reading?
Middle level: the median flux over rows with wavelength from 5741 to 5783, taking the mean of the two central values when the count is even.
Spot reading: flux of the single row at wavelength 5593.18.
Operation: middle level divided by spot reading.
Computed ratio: 0.95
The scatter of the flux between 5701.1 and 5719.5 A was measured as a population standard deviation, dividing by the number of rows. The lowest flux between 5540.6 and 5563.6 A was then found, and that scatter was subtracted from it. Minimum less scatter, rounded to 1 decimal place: 8.6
